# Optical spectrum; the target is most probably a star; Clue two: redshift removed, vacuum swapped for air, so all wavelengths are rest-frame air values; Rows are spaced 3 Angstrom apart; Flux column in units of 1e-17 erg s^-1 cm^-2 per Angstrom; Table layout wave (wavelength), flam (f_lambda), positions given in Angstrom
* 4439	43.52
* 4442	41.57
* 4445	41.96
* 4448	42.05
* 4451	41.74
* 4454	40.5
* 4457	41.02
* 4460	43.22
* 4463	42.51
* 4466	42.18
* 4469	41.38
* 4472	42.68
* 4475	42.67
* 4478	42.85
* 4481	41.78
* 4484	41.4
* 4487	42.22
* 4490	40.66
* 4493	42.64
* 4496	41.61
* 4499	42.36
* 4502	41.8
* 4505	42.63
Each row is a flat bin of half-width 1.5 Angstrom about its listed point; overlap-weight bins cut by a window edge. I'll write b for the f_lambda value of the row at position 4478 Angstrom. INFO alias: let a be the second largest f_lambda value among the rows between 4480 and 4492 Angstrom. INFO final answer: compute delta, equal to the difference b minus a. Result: 1.1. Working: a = 41.78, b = 42.85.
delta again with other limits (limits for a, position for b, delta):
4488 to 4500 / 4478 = 0.5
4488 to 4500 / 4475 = 0.3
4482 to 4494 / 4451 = -0.5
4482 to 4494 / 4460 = 1.0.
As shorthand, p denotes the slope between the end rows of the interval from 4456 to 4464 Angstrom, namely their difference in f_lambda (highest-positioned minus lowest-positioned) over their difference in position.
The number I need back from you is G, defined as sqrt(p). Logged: 0.50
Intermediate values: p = 0.248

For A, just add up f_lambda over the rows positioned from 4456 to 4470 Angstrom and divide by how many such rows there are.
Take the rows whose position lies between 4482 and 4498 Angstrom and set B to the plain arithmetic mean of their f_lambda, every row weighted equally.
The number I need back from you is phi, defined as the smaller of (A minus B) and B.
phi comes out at 0.4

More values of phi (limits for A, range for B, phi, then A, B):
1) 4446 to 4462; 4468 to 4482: -0.6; 41.7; 42.27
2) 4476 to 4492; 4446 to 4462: 0.1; 41.8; 41.71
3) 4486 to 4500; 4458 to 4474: -0.5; 41.9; 42.39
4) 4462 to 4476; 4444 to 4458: 0.8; 42.3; 41.45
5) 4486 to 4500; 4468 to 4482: -0.4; 41.9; 42.27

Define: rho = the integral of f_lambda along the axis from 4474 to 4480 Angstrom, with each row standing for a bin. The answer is 256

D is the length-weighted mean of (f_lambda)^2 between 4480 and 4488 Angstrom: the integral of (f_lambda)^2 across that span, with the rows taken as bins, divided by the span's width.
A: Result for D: 1745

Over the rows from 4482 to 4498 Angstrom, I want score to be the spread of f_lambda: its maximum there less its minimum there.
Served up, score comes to 1.98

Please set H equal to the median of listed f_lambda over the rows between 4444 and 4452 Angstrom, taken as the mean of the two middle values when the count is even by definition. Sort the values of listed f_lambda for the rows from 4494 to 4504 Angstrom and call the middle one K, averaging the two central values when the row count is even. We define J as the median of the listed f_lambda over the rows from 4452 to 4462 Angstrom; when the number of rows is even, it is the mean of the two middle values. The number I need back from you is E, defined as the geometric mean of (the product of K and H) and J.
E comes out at 268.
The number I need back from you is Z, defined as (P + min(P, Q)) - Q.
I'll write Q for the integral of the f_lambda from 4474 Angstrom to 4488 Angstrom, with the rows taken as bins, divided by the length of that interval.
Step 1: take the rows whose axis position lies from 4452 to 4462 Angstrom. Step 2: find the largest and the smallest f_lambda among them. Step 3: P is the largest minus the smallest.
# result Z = -36.73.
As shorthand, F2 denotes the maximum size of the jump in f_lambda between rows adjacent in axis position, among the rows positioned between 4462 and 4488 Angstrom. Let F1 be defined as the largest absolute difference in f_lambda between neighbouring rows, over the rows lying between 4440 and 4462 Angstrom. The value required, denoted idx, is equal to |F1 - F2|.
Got 0.90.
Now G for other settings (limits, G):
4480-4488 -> 0.27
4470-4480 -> 0.17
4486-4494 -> 0.26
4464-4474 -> 0.29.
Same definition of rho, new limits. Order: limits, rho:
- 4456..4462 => 253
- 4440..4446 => 251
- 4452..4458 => 245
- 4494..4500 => 252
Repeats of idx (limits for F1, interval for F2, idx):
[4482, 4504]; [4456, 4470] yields 0.22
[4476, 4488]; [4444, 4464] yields 1.13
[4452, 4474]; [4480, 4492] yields 0.64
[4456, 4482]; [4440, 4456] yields 0.96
